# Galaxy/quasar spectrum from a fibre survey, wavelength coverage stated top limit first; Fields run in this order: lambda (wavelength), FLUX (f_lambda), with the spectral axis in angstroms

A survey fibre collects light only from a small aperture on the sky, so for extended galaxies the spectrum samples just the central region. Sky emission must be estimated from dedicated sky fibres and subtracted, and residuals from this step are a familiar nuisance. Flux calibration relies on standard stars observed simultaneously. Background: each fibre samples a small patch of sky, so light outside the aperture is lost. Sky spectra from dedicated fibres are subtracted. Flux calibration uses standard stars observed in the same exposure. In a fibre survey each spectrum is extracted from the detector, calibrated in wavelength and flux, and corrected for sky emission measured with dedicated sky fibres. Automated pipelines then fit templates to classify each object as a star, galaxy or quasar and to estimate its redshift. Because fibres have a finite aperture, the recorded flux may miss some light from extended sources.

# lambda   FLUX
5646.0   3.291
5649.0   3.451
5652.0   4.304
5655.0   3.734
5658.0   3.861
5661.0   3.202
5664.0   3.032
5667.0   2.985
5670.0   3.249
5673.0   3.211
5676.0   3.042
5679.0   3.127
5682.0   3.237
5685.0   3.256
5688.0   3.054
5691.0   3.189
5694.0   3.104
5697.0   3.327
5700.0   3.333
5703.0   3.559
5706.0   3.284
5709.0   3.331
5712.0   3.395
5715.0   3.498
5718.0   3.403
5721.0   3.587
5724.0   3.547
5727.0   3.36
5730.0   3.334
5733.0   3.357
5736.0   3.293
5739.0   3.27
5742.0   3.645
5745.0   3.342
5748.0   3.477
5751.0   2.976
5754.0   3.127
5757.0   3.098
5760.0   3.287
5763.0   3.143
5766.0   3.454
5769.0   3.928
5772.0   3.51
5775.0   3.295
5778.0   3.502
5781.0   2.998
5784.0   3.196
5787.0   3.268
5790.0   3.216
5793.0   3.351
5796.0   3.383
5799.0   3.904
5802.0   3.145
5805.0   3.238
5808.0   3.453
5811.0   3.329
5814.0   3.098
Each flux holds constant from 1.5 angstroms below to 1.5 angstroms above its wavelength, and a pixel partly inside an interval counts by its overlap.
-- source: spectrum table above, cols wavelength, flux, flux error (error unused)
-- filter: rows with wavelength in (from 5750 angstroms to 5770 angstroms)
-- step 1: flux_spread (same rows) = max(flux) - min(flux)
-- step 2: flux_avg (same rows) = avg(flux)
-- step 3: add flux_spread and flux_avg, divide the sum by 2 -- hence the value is 2.12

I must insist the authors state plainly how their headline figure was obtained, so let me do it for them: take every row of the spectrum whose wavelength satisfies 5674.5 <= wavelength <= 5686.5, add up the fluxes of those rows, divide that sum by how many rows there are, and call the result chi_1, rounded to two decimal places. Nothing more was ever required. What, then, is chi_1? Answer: 3.17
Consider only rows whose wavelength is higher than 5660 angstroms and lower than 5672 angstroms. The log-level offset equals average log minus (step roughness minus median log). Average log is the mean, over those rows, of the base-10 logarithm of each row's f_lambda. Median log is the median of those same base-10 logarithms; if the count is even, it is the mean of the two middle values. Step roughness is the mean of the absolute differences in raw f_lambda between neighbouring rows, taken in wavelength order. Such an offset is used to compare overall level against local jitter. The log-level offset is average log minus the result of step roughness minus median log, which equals 0.83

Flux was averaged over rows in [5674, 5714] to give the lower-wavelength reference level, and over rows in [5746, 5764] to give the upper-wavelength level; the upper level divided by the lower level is 0.98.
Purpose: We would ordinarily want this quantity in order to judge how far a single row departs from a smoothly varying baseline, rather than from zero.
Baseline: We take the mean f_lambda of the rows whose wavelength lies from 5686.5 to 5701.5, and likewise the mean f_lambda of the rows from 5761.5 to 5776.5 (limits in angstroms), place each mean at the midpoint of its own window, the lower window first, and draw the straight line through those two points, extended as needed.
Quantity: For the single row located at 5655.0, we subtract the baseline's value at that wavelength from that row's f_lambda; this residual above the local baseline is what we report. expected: 0.67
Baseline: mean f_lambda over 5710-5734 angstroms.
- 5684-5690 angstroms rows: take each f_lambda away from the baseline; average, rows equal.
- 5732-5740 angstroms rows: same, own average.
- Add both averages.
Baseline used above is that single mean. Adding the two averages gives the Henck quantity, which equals 0.41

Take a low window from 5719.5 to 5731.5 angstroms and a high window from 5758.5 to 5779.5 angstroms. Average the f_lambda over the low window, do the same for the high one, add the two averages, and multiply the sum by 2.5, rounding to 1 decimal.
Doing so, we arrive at 17.3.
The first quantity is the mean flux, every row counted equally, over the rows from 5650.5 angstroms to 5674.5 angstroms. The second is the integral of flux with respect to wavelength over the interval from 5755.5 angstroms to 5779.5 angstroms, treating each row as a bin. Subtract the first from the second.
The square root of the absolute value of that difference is 8.84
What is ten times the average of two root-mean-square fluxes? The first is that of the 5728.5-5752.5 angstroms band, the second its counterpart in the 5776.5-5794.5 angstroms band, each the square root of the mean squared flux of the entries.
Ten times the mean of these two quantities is 33.0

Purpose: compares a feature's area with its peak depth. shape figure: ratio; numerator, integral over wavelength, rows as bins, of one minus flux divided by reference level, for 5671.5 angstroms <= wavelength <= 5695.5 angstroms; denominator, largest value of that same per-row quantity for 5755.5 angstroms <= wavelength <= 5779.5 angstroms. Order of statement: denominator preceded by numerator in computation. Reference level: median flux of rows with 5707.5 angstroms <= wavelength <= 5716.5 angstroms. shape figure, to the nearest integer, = 20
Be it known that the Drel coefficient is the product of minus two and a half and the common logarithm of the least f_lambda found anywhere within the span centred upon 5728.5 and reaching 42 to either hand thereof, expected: -1.18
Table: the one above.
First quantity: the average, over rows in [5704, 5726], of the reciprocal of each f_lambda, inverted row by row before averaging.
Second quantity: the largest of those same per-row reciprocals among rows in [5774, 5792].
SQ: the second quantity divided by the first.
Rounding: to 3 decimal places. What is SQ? 1.145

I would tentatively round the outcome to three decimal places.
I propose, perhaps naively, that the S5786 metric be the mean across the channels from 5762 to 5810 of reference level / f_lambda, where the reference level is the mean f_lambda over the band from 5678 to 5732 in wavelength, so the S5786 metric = 0.992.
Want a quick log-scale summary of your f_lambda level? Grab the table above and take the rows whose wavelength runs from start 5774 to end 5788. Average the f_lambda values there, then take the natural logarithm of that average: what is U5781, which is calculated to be 1.179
